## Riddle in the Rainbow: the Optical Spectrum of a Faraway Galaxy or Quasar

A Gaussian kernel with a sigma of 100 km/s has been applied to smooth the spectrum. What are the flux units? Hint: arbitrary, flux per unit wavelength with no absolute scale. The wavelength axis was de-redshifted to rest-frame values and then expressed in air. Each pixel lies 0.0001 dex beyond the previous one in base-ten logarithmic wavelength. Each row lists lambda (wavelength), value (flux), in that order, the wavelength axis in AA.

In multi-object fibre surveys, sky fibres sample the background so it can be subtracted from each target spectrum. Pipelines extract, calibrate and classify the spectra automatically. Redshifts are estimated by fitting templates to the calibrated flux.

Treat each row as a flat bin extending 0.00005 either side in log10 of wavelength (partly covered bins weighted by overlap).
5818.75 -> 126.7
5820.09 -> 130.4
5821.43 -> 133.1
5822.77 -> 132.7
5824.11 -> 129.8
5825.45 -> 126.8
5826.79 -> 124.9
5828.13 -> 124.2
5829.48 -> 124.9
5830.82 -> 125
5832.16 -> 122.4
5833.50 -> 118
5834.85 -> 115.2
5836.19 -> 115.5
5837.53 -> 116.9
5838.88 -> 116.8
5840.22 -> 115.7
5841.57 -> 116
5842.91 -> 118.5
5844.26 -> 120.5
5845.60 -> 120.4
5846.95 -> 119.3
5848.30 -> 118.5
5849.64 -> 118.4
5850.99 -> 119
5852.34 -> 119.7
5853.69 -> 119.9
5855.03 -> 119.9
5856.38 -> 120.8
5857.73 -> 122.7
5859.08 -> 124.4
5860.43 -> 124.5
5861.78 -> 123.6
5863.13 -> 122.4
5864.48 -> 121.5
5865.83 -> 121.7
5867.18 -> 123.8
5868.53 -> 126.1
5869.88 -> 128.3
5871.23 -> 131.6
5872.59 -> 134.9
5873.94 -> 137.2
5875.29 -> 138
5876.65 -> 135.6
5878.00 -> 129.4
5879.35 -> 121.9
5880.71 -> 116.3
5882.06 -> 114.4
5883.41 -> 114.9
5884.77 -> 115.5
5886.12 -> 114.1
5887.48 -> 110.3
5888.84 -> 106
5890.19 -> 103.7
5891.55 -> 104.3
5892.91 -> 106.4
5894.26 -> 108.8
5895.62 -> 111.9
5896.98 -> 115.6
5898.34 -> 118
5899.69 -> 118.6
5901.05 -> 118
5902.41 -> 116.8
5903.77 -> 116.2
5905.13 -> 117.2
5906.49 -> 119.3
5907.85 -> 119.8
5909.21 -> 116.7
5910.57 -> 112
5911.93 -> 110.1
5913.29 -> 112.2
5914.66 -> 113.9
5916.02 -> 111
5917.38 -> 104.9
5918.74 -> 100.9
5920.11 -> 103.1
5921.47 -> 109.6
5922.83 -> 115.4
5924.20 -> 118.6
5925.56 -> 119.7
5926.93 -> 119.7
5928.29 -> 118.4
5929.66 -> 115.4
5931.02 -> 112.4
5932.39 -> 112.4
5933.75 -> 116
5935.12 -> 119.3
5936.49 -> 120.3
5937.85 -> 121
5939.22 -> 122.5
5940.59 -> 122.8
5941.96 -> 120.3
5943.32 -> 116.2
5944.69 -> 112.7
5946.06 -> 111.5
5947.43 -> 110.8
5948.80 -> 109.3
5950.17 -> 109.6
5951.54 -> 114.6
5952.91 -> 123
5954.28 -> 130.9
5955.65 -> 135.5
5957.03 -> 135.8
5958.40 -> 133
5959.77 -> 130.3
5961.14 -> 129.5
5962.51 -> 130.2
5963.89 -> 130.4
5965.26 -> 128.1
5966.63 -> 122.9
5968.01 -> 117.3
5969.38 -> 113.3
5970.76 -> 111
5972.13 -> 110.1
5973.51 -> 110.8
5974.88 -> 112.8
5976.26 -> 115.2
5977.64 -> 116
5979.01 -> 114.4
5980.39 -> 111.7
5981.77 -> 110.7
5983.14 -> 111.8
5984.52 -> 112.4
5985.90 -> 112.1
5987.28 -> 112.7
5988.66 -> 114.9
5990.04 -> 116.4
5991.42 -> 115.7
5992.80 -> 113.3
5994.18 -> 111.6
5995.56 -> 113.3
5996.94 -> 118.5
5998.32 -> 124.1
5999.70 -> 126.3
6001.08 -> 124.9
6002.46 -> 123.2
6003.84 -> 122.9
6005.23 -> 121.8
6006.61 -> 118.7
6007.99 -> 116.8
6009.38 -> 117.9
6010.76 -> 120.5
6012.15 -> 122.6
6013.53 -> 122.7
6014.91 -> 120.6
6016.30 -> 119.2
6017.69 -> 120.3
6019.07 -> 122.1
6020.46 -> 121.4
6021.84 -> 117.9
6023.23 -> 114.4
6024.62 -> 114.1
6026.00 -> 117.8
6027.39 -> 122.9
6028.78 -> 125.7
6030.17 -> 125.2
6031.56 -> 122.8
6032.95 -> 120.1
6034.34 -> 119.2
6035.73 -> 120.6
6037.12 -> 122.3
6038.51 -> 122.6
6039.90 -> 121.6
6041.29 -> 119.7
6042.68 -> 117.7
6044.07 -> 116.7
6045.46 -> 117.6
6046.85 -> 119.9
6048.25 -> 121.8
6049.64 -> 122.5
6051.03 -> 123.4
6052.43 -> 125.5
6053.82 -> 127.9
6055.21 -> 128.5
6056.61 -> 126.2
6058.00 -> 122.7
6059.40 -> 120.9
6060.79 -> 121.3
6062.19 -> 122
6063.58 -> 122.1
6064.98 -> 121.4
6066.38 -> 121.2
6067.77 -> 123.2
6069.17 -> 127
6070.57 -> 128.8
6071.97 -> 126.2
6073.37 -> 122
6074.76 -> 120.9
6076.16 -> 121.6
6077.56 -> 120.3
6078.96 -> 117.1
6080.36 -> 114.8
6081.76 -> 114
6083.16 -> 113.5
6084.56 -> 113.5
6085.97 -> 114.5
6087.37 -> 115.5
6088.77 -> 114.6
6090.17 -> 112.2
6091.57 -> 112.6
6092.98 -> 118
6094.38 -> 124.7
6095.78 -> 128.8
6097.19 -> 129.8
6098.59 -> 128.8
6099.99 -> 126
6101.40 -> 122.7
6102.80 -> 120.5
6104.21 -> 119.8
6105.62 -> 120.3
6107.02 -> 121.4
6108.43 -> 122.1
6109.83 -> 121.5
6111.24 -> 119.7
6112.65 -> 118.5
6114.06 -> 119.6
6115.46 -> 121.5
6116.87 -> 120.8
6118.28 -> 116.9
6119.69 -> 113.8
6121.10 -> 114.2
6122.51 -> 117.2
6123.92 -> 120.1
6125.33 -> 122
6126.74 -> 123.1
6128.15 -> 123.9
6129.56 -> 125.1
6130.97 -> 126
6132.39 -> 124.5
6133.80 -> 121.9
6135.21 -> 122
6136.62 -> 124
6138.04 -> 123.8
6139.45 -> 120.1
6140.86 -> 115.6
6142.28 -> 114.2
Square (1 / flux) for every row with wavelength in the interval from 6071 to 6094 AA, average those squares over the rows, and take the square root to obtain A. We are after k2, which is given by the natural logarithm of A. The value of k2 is -4.76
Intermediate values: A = 0.0086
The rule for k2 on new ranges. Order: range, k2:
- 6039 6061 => -4.80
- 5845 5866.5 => -4.80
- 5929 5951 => -4.75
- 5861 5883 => -4.84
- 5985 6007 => -4.77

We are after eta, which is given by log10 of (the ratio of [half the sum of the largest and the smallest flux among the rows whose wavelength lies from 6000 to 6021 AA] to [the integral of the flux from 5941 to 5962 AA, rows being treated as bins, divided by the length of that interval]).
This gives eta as 0.00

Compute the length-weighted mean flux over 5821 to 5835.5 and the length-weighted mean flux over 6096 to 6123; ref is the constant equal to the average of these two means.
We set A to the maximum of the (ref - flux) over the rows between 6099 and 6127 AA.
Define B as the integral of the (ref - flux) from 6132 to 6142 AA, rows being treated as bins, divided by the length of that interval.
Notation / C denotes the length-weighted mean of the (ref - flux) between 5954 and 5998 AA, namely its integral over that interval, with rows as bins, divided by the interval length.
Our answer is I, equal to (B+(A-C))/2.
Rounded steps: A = 9.2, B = 1.7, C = 4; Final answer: 3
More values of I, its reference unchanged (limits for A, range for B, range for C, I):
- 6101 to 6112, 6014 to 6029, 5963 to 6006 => 0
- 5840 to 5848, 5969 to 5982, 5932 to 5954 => 6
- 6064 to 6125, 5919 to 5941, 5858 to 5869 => 9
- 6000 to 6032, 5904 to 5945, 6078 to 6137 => 7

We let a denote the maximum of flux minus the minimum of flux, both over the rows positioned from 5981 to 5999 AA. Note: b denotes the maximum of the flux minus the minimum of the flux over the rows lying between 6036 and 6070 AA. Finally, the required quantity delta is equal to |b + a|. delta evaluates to 25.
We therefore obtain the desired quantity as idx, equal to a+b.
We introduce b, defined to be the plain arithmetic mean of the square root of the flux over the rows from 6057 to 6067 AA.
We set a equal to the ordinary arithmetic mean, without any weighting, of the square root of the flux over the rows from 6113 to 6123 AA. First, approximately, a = 10.8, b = 11.0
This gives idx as 21.9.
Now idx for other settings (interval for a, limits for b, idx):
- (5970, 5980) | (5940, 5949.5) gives 21.3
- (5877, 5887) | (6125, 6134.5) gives 22.0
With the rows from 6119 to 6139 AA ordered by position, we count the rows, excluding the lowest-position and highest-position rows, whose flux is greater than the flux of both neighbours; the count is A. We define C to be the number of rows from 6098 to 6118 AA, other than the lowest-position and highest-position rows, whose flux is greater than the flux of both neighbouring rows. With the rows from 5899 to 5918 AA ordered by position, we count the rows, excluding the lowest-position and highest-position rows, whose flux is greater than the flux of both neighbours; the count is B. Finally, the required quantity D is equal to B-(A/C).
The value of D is 1.00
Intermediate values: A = 2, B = 2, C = 2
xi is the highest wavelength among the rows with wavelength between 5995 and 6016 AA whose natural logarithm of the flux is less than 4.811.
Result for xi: 6014.91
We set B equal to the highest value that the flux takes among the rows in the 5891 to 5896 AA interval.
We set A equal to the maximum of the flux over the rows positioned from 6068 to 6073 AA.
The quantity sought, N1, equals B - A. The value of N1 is -17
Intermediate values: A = 128.8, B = 111.9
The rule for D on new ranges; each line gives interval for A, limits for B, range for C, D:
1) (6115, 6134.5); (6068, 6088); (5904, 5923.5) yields 1.50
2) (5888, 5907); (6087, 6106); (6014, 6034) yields 0.50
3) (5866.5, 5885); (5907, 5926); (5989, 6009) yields 0.00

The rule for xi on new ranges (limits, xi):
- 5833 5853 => 5852.34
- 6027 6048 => 6046.85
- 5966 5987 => 5985.90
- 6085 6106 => 6105.62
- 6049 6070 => 6066.38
